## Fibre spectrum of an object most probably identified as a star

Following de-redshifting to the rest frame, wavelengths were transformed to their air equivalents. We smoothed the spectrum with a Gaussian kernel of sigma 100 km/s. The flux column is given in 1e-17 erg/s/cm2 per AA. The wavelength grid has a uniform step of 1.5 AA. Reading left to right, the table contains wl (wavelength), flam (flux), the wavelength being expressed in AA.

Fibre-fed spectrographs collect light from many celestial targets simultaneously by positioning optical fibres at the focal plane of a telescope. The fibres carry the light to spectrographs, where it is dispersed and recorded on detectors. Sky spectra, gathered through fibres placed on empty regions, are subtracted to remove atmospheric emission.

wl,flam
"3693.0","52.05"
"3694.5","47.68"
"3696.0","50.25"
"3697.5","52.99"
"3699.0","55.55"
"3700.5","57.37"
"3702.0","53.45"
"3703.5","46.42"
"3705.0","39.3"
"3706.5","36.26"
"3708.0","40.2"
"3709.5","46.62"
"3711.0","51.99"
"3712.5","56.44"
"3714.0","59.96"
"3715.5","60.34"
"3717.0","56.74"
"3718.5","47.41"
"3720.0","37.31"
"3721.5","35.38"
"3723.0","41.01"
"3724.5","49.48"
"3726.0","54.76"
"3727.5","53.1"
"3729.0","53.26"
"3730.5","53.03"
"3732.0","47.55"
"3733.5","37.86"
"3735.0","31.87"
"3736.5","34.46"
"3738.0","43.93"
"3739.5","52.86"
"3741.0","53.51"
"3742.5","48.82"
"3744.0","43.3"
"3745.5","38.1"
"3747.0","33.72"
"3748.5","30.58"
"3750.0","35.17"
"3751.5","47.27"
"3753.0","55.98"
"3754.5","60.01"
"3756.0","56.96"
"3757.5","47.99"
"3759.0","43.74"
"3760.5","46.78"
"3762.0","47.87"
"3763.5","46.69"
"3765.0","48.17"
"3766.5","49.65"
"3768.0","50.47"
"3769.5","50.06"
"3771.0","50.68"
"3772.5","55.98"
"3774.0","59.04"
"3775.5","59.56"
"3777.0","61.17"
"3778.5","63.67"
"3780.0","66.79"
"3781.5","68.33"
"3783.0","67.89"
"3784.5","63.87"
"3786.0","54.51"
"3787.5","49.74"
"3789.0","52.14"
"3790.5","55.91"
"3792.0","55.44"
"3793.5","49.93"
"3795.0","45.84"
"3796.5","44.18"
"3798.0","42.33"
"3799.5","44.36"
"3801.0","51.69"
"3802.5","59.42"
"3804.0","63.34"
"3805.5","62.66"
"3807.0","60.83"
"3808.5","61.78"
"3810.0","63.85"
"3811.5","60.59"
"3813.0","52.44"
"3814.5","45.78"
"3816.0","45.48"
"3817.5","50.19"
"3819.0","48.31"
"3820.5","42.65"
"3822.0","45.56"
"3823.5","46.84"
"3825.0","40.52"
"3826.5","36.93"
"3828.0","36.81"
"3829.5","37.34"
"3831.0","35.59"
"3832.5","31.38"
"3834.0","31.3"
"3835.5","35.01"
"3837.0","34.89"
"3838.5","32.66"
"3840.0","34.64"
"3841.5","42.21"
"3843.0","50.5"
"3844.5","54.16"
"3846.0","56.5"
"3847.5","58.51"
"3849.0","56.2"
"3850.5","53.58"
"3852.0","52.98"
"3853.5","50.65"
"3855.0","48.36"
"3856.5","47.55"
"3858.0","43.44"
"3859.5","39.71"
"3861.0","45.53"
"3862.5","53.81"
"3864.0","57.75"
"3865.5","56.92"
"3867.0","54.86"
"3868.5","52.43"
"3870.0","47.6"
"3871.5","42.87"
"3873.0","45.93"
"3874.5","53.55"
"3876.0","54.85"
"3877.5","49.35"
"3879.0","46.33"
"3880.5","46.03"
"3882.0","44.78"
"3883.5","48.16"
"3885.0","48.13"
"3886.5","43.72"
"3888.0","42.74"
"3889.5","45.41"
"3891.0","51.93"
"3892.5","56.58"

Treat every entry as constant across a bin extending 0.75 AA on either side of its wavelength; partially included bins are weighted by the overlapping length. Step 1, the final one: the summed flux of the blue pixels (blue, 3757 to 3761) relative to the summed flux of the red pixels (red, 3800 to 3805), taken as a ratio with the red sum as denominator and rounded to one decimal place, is 0.8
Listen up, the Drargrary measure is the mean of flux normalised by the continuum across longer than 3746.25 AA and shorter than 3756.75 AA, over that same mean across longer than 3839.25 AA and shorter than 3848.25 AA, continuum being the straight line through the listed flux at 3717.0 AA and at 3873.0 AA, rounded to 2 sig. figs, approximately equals 0.82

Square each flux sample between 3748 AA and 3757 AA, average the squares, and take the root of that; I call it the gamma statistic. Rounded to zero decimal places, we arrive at 49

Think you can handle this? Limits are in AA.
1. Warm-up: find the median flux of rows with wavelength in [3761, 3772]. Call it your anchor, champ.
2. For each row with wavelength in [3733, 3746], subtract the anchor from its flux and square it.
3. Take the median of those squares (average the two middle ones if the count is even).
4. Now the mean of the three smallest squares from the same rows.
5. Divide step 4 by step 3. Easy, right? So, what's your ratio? 0.21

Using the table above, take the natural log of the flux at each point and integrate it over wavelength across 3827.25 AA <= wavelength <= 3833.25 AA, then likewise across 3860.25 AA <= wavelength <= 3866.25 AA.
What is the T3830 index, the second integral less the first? 2.5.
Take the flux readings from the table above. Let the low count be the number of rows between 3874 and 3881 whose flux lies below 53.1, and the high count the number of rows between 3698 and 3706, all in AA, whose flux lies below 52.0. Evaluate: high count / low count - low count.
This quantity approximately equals -2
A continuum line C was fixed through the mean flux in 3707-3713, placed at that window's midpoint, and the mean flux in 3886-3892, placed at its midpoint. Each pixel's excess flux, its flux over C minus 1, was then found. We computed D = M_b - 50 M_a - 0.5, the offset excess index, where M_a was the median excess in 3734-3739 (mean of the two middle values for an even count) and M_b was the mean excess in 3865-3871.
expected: 14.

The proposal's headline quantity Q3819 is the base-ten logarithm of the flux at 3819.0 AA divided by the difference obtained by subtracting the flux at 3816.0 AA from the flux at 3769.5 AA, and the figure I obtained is 1.02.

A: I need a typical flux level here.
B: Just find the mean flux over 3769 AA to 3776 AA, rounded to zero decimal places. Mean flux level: 55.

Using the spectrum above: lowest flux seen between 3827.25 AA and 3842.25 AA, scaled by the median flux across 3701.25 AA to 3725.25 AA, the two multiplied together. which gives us 1472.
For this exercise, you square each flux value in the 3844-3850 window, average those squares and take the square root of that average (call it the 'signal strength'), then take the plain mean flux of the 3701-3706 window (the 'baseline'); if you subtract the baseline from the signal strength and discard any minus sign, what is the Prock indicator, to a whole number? 10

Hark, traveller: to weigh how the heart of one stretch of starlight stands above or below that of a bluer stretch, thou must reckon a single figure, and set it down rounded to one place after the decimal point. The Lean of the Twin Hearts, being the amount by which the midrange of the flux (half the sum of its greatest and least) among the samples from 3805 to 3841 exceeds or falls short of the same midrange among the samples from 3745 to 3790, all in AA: -1.9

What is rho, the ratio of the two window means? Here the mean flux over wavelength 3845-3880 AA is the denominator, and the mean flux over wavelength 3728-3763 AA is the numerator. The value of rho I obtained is 0.89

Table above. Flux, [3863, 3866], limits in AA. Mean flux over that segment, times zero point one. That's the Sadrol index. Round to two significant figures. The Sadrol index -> 5.7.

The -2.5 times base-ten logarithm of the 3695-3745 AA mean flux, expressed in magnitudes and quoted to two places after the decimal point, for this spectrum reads -4.20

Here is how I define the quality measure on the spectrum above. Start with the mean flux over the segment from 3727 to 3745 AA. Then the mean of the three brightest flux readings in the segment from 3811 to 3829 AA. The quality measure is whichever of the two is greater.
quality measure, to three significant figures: 54.4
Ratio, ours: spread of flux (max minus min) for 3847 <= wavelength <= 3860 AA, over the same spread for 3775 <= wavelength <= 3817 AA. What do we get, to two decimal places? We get 0.72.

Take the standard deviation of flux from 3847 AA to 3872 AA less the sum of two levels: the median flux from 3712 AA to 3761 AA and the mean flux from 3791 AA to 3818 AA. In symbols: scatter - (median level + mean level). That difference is -95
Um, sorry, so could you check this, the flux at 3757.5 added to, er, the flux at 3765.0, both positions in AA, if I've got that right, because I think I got 96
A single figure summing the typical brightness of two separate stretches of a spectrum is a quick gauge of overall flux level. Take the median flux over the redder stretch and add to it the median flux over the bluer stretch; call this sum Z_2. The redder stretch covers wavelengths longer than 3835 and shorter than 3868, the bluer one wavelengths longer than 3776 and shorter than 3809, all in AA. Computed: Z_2 108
